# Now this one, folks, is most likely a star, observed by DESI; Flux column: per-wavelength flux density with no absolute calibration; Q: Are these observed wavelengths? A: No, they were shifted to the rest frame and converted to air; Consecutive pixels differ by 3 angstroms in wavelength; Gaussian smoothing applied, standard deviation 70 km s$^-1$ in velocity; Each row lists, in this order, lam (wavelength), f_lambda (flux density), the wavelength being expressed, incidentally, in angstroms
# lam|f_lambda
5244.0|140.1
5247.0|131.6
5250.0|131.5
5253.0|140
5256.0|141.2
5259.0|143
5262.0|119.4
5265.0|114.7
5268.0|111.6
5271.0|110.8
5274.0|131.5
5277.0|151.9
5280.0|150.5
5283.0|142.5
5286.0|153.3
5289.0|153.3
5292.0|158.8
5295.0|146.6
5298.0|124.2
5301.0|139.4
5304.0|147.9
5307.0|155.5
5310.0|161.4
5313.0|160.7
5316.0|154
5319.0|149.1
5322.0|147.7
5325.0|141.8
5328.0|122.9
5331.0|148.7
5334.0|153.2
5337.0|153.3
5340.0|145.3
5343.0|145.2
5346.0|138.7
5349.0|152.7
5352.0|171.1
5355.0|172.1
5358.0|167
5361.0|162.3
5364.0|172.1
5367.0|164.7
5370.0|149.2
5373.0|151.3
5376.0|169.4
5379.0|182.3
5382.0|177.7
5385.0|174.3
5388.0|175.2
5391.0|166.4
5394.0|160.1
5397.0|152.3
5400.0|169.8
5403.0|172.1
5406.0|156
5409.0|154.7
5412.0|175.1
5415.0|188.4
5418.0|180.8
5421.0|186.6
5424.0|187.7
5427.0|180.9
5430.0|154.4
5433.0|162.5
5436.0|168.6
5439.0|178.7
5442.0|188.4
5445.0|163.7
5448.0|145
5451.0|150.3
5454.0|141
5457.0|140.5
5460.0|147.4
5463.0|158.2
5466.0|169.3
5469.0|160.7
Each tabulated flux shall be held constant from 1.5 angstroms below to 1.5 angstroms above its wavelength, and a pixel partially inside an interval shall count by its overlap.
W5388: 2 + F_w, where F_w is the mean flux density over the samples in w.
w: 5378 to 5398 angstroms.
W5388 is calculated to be 172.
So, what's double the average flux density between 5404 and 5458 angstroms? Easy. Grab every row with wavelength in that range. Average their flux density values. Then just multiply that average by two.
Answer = 334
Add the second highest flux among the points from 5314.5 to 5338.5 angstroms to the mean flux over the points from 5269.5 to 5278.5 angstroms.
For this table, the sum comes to 285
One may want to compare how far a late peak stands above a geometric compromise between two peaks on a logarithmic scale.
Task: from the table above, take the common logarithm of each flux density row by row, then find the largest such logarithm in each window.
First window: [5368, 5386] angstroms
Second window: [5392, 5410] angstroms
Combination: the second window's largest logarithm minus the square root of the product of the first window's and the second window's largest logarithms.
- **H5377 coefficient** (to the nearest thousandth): -0.012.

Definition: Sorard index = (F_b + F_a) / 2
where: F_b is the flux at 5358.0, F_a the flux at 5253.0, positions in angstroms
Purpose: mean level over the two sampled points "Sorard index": 153.5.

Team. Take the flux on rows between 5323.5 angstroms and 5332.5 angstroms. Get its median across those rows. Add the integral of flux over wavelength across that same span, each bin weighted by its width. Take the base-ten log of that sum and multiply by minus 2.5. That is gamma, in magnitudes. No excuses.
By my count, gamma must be -7.85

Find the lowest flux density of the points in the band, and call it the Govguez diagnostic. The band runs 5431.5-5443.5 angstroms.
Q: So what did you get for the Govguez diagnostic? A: 162.5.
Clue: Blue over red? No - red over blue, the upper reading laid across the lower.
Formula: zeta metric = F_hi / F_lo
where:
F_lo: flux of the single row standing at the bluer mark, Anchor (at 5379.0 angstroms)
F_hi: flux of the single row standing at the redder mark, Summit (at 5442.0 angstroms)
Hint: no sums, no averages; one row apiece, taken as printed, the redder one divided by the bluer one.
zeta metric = 1.03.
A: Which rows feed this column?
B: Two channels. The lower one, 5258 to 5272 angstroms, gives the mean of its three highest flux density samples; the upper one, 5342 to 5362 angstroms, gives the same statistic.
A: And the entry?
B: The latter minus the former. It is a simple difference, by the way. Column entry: 44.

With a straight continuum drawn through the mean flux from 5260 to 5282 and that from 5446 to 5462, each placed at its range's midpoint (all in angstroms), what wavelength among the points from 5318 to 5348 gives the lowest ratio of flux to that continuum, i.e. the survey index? 5328.0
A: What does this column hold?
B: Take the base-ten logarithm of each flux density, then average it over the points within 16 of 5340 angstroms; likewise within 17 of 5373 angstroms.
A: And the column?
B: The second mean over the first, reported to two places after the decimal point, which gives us 1.02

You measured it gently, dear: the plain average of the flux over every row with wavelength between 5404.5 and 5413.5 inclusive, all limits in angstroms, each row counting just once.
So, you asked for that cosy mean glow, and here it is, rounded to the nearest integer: 162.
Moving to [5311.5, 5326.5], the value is 151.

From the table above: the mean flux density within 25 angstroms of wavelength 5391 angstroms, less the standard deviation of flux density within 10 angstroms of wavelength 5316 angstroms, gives 160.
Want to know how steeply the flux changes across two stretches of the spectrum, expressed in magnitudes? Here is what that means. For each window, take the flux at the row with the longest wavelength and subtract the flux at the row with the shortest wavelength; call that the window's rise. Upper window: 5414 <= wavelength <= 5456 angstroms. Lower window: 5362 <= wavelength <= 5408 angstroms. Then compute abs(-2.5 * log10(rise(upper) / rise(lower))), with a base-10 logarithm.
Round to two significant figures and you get 1.2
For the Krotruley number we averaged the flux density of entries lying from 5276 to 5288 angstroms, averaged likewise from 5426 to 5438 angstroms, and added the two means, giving 316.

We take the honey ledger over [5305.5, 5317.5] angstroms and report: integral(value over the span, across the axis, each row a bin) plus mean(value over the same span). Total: 2053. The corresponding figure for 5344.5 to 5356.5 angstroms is 2062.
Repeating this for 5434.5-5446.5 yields 2273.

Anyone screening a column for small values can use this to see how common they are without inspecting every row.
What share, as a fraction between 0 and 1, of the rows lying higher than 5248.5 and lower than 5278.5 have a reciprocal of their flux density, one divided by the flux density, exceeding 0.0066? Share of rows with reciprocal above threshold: 0.90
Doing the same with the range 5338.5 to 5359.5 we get 0.43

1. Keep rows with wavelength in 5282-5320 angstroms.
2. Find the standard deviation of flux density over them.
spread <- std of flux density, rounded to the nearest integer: 10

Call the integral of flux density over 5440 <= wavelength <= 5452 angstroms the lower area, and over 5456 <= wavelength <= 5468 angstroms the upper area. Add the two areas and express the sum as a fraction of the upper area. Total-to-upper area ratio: 2.05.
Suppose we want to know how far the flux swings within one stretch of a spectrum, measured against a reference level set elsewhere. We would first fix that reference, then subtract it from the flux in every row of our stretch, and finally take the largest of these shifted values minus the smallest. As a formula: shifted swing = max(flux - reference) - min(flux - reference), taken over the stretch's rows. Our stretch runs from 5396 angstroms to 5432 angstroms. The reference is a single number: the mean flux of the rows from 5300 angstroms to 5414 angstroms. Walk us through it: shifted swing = 36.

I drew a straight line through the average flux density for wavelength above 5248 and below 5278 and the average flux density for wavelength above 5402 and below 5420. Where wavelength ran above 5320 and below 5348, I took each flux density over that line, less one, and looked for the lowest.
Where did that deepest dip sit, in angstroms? 5328.0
